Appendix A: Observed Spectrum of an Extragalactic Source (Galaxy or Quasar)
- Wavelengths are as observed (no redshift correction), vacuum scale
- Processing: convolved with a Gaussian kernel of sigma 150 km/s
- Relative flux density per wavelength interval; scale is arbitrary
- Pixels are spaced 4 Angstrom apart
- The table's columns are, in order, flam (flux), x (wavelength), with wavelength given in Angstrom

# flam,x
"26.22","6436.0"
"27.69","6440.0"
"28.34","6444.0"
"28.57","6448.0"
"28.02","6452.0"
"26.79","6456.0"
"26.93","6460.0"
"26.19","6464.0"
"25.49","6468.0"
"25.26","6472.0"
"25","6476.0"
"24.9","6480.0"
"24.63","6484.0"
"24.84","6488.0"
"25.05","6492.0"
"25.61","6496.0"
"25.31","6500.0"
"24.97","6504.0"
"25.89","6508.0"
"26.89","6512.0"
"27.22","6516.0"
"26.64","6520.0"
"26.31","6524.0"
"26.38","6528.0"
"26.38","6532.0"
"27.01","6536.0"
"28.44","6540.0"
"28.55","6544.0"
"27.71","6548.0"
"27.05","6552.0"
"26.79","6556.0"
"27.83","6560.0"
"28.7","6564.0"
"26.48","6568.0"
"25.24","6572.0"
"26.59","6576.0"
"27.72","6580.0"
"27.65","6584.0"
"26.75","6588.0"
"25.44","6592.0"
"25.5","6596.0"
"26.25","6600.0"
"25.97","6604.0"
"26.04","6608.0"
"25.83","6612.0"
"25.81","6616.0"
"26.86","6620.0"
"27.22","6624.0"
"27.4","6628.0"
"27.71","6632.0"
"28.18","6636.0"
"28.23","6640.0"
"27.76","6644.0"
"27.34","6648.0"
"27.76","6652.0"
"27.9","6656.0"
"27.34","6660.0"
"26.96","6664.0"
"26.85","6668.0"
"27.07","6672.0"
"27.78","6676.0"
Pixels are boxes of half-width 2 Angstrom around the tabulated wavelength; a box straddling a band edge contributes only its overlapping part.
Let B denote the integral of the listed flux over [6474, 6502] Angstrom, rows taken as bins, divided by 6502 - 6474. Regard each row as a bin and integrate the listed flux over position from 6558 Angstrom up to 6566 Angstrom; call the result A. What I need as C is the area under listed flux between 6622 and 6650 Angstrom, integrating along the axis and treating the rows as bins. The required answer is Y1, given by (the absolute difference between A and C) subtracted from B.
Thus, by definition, -524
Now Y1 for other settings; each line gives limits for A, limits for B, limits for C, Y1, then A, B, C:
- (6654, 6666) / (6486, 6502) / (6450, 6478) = -381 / 329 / 25.2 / 735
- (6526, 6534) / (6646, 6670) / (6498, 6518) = -283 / 211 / 27.4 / 521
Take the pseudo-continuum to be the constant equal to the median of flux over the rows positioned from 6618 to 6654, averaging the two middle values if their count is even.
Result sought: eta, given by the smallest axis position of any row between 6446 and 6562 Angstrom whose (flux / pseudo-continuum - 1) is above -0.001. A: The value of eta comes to 6448.0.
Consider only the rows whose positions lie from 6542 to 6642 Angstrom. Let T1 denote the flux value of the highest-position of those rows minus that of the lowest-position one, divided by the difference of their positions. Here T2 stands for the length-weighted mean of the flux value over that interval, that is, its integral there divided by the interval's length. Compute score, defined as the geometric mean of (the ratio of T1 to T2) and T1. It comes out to 0.001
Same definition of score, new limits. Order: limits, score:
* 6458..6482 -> 0.020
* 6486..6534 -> 0.007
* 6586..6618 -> 0.007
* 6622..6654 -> 0.004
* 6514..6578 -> 0.002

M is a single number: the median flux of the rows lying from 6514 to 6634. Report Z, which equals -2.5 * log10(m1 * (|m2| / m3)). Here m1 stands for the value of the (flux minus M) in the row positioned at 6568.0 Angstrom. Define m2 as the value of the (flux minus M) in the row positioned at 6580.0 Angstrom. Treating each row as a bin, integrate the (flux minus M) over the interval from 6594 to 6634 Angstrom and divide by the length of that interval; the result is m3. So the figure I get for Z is 0.1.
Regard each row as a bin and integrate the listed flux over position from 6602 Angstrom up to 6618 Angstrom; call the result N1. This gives 415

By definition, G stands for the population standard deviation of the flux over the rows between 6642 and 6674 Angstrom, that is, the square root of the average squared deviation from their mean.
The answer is 0.4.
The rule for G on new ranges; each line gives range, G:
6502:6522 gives 0.8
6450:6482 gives 1.0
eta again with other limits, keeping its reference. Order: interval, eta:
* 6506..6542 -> 6540.0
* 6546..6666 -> 6548.0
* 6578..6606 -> 6580.0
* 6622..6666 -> 6632.0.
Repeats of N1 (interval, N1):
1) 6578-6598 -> 532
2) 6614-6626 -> 320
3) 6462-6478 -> 408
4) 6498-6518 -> 521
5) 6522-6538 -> 424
